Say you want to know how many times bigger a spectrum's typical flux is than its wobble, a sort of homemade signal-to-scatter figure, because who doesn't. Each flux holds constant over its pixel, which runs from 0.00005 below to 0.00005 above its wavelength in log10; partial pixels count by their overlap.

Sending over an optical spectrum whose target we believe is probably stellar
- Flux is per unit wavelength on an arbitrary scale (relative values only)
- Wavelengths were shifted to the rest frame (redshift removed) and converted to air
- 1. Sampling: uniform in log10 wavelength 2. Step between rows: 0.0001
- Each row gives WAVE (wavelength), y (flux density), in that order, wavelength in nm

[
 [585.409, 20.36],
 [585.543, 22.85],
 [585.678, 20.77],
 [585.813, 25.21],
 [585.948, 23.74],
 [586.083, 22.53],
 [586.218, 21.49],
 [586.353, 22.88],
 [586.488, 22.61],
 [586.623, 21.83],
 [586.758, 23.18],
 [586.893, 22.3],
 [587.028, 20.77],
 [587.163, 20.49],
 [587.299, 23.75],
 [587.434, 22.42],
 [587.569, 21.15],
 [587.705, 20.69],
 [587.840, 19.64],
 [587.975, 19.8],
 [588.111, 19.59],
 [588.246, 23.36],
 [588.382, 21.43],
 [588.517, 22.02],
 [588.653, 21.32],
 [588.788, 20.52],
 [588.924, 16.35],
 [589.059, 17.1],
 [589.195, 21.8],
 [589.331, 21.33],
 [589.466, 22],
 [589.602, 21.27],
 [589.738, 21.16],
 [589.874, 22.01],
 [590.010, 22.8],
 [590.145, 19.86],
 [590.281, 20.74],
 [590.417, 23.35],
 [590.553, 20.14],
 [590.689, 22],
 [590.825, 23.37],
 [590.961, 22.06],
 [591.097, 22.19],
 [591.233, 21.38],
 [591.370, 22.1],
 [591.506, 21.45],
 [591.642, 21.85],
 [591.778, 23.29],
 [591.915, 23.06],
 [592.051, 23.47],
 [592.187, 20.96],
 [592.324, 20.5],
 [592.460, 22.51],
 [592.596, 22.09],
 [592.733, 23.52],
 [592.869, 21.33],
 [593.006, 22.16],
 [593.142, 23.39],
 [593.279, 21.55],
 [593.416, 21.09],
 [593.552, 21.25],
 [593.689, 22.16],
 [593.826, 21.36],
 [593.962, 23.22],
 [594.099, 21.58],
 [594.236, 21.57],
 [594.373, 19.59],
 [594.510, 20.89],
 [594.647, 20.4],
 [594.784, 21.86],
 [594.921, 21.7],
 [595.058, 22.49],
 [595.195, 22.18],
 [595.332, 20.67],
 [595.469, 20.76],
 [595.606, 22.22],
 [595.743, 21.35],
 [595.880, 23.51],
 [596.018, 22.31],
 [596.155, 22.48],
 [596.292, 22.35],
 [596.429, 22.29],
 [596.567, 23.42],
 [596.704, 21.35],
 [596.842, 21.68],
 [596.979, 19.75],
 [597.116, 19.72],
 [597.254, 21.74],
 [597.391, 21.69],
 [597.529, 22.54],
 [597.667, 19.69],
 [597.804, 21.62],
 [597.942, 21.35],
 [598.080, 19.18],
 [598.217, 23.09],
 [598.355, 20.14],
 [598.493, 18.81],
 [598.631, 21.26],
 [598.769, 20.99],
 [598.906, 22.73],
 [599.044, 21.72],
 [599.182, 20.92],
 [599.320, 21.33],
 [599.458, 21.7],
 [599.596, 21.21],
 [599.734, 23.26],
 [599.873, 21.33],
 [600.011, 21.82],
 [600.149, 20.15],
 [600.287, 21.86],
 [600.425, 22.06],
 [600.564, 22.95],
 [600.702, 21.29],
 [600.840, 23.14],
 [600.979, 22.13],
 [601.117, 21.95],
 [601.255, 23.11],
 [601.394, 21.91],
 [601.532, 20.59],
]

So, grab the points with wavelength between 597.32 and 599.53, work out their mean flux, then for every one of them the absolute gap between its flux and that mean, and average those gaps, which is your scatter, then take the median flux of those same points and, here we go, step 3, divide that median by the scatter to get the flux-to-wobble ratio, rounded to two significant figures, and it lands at 23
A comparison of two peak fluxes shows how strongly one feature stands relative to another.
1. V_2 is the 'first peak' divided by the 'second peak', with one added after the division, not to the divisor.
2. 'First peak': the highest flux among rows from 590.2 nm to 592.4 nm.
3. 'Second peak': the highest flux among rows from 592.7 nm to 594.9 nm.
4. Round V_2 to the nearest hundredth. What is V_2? 2.00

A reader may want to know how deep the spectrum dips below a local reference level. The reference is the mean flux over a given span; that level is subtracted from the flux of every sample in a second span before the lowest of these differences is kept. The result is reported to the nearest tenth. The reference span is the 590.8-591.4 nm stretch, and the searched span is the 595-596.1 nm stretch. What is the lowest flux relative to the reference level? -1.5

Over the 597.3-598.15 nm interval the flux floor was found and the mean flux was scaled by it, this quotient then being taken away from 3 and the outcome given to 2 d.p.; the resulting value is 1.90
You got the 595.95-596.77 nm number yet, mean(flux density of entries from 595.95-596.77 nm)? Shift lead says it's 22.4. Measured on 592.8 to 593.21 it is 22.3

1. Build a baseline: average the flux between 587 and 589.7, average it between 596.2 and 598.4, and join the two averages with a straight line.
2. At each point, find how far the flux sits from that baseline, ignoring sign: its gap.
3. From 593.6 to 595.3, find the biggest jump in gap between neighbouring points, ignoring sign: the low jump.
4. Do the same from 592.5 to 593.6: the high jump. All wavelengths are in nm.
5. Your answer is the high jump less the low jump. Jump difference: 0.3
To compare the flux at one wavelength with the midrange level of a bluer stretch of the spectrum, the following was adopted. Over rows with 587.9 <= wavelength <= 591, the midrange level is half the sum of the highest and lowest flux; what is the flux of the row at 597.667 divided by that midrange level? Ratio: 0.991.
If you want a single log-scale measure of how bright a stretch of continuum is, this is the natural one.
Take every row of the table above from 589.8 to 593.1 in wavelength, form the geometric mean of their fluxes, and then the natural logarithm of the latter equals 3.09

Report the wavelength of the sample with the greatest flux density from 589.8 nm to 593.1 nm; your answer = 592.733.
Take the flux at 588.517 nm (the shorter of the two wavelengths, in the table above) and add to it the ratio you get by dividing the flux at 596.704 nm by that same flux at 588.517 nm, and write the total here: 23.0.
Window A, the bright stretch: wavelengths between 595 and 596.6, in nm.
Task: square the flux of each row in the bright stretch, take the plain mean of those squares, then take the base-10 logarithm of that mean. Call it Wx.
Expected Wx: 2.69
